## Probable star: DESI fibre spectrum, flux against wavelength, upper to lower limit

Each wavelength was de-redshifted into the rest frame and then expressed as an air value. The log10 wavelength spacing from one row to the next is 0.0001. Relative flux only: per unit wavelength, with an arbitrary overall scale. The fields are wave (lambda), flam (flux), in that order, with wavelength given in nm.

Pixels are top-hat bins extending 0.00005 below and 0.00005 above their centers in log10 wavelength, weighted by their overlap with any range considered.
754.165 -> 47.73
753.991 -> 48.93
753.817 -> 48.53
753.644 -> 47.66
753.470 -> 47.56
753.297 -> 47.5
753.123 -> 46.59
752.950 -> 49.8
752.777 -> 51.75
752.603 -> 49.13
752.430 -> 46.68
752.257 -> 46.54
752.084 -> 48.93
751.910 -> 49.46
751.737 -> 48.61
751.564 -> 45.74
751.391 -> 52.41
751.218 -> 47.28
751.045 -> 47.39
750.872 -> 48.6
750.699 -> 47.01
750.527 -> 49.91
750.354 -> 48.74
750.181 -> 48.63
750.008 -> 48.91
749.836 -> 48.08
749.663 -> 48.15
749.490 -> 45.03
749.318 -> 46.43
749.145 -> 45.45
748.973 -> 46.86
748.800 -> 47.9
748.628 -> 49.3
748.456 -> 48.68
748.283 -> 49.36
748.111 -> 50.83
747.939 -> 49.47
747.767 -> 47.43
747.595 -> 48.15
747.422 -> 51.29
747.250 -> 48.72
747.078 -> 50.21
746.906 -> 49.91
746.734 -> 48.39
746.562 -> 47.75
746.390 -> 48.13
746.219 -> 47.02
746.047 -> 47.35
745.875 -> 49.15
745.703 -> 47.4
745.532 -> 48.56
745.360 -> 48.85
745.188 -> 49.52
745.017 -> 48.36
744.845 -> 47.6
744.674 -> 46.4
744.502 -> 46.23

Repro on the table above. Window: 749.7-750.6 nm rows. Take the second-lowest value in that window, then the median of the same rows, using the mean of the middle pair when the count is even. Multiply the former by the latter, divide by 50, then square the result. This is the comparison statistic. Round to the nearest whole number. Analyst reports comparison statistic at 2247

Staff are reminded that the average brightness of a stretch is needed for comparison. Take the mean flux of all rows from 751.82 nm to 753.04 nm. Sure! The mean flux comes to 48.9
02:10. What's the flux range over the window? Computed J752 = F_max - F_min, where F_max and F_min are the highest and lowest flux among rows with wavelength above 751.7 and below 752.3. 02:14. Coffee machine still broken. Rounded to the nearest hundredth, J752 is 2.92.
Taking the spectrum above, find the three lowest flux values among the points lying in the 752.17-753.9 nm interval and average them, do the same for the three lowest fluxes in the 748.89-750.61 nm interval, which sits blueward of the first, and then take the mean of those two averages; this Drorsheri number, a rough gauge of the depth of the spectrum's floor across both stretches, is 46.1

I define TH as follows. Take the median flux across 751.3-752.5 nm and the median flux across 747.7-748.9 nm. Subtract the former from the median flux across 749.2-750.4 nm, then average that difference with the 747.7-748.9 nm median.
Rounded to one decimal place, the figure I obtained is 24.4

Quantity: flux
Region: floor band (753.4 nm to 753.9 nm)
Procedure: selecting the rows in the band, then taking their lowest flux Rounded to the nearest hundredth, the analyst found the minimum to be 47.56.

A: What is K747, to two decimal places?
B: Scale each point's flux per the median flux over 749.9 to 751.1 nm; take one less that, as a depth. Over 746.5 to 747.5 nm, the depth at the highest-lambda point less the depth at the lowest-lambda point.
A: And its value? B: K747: -0.07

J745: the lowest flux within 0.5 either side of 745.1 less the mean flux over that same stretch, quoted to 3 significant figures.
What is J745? -1.82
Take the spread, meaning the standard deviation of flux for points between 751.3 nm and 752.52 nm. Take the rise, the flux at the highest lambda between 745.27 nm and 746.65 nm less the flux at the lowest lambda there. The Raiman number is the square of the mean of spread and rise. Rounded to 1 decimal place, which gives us 0.3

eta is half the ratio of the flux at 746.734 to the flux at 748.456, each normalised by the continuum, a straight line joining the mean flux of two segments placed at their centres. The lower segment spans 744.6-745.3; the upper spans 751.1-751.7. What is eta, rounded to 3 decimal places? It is 0.498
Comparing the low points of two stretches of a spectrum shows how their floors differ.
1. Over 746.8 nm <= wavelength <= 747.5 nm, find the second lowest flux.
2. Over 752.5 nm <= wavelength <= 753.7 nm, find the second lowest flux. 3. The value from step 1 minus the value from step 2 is 2.4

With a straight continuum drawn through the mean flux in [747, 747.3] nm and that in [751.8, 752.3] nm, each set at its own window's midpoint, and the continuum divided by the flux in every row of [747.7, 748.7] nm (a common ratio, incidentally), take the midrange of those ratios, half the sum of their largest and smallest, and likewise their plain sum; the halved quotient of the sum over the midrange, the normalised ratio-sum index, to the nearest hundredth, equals 2.99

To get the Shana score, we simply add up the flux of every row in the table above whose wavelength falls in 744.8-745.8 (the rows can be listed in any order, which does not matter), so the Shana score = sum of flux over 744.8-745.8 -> 290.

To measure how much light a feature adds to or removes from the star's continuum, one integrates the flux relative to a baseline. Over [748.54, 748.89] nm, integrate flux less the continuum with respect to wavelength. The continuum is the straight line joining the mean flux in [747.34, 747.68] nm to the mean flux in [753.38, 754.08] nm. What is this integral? -0.3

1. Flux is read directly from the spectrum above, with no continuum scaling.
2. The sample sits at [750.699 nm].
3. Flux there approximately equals 47.01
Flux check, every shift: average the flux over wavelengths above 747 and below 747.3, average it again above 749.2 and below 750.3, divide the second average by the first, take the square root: 0.98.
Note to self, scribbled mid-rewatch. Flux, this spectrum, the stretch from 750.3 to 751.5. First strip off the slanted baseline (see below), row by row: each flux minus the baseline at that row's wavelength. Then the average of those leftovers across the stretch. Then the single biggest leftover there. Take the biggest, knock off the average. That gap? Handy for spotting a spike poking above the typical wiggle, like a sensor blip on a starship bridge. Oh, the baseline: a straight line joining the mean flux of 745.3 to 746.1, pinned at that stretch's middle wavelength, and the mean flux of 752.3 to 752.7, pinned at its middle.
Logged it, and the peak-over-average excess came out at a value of 3.7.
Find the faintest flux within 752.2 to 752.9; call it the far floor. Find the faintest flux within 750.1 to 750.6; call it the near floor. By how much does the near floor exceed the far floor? 2.1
